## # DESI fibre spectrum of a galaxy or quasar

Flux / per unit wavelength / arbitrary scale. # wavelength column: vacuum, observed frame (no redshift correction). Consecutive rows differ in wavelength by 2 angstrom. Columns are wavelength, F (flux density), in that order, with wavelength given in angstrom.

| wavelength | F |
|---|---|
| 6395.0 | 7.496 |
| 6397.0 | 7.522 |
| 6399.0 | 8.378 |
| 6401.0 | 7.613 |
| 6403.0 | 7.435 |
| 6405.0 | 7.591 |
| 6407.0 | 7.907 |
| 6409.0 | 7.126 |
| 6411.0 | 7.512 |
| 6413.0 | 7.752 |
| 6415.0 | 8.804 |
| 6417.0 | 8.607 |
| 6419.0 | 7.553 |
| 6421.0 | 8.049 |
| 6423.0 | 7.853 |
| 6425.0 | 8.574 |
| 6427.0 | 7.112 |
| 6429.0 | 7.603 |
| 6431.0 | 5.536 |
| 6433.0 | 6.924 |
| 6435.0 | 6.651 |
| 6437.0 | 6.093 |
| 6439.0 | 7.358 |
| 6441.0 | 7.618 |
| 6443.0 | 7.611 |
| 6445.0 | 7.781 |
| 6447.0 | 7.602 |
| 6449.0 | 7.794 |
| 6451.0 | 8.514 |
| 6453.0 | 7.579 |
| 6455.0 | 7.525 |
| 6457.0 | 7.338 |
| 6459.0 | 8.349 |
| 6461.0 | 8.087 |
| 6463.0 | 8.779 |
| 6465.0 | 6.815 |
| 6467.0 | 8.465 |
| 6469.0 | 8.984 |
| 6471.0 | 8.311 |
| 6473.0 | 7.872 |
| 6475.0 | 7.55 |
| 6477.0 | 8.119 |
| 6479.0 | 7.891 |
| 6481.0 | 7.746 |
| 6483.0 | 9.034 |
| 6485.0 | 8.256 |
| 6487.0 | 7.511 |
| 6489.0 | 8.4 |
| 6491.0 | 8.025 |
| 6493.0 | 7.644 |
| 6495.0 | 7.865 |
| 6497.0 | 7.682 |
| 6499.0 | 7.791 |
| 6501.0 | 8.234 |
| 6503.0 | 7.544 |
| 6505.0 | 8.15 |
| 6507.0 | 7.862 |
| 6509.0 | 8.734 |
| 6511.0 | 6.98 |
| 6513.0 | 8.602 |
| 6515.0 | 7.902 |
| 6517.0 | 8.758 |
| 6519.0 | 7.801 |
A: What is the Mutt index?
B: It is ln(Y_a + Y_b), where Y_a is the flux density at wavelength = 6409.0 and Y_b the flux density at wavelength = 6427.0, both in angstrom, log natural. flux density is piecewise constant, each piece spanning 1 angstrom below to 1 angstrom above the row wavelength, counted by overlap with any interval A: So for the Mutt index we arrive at 2.66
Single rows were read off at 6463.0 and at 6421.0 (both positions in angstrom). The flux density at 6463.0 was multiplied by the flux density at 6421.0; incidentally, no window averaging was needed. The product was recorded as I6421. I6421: 70.7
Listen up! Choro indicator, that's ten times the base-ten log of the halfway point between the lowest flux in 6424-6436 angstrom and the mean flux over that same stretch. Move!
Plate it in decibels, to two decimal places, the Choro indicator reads 7.99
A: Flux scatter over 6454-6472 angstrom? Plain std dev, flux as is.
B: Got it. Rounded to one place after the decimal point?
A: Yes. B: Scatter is 0.7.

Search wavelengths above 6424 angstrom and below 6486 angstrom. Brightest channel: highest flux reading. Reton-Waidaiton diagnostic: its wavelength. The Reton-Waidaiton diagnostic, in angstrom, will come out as 6483.0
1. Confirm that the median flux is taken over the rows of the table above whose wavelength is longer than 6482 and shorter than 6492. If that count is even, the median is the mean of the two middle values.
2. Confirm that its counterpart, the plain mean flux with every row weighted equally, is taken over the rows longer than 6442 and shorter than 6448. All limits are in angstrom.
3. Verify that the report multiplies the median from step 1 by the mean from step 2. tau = 63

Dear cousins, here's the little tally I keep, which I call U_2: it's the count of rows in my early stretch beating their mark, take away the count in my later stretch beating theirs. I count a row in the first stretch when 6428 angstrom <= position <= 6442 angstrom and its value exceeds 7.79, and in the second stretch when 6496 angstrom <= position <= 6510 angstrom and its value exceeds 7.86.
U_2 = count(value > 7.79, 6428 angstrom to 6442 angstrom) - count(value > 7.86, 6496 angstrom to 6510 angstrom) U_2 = -4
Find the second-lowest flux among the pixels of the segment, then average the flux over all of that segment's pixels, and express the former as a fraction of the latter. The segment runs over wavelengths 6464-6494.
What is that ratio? 0.934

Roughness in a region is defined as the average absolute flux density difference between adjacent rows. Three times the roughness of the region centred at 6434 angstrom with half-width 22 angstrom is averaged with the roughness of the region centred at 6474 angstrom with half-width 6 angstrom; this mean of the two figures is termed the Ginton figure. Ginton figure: 1.20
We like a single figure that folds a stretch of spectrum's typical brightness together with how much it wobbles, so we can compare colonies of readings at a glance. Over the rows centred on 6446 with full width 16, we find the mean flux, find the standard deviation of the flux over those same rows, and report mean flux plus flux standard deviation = 8.1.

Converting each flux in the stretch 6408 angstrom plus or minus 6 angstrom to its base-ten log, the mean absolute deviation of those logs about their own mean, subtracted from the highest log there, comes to 0.89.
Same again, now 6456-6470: 0.92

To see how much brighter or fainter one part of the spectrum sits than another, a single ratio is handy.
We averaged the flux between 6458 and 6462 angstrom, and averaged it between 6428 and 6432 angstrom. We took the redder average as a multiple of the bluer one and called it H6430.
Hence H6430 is 1.25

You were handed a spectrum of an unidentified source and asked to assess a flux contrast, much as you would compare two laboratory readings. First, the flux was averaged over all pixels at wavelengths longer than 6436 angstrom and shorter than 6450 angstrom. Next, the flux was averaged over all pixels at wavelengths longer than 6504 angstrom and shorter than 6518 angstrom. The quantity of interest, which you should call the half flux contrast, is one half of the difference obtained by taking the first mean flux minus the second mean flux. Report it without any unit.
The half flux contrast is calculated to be -0.37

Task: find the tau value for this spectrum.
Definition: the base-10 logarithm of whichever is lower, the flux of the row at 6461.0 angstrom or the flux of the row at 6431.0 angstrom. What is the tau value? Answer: 0.743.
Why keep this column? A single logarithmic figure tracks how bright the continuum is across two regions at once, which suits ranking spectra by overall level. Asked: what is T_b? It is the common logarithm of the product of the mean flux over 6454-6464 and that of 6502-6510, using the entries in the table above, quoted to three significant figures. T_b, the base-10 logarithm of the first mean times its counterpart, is 1.81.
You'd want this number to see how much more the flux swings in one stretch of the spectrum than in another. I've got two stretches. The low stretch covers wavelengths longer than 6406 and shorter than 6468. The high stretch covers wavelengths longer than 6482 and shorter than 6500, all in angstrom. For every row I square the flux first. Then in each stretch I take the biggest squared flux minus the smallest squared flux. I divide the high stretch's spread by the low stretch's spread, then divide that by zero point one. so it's 5.4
